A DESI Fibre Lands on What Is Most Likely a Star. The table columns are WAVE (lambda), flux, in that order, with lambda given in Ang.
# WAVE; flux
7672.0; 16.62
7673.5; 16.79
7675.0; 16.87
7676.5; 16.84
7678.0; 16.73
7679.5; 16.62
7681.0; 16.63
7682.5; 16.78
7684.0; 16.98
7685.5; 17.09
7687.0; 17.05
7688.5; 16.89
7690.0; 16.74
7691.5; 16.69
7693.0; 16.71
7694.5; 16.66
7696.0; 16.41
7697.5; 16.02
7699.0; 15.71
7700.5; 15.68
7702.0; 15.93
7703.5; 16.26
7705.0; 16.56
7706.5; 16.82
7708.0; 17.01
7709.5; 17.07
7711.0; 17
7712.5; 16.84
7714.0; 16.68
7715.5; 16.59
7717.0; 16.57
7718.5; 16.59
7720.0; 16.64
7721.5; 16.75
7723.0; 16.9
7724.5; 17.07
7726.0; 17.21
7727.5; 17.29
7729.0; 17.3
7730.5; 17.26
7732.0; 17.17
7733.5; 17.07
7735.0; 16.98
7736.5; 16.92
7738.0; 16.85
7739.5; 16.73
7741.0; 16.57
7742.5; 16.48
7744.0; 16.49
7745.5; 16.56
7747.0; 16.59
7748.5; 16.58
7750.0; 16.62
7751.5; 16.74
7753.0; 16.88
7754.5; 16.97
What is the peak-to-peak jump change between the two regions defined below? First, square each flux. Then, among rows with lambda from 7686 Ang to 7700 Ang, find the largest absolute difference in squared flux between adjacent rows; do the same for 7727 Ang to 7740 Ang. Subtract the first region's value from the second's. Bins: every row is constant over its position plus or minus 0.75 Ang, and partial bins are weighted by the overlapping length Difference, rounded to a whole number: -9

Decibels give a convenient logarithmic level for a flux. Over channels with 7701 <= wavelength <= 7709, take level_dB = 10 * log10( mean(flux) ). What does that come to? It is 12.2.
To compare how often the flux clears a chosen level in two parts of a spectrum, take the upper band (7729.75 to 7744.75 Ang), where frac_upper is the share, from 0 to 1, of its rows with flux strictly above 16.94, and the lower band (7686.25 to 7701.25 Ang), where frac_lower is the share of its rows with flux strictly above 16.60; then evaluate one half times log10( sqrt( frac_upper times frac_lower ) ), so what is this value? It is -0.15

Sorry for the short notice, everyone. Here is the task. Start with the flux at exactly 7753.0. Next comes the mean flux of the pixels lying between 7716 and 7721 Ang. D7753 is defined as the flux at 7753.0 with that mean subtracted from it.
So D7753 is 0.3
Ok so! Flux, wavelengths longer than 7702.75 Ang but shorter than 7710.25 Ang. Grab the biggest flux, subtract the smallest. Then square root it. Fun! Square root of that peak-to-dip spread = 0.9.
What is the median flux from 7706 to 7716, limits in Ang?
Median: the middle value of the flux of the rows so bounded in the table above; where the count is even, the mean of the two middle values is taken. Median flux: 16.8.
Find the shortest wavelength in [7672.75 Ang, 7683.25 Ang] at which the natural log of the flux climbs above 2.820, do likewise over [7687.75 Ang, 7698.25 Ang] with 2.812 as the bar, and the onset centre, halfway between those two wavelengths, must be 7681.0 Ang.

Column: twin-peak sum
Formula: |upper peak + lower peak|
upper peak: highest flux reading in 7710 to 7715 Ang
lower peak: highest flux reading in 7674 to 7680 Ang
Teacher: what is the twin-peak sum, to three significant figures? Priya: 33.9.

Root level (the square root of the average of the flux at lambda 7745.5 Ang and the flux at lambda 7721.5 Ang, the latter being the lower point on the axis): 4.08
